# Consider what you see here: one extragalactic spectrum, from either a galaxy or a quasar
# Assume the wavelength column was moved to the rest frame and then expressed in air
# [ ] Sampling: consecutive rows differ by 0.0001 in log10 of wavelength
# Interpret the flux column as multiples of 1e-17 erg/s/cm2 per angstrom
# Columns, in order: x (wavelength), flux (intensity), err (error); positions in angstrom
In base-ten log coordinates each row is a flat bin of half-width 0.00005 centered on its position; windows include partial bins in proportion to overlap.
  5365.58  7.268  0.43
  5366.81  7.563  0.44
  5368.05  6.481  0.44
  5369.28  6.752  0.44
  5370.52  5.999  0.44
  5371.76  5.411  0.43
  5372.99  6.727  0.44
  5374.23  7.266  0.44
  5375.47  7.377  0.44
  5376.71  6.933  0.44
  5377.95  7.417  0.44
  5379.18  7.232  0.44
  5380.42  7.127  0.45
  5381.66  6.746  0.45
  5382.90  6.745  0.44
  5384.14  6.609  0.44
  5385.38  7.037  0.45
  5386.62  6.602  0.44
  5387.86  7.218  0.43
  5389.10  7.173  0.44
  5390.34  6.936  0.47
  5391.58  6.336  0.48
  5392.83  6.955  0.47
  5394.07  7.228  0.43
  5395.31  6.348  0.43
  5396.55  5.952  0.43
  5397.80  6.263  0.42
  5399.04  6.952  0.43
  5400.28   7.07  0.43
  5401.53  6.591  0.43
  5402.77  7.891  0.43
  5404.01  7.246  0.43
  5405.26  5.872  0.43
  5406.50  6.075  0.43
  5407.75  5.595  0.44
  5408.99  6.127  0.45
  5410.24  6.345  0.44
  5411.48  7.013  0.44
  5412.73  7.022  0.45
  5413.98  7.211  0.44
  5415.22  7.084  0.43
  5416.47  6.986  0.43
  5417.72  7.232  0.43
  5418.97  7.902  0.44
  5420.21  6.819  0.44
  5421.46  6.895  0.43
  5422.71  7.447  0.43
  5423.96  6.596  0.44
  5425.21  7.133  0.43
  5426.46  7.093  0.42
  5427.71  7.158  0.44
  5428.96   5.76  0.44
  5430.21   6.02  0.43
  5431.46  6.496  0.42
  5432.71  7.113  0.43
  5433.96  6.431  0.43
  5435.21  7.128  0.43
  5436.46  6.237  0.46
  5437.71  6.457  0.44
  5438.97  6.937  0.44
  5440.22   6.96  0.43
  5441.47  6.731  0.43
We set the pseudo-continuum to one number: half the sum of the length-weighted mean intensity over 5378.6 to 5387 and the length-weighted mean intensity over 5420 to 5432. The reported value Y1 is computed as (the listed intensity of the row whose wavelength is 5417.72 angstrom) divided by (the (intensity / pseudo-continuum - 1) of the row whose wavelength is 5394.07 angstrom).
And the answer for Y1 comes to 117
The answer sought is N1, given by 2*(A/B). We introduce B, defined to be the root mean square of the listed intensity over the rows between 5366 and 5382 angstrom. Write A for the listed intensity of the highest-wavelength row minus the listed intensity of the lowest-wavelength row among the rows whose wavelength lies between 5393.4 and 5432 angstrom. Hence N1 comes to -0.21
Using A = -0.73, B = 6.87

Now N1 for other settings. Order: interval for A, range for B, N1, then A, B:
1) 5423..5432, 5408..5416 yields -0.03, -0.10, 6.81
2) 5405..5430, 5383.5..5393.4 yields -0.03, -0.11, 6.86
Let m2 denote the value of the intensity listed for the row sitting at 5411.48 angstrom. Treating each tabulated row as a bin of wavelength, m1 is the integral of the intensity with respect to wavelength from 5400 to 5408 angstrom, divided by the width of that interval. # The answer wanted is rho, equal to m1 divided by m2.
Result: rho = 0.95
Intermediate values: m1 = 6.6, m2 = 7.013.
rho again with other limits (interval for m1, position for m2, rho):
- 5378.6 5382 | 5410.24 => 1.11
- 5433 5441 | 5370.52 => 1.12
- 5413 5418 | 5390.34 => 1.03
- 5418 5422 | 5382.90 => 1.07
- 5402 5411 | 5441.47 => 0.96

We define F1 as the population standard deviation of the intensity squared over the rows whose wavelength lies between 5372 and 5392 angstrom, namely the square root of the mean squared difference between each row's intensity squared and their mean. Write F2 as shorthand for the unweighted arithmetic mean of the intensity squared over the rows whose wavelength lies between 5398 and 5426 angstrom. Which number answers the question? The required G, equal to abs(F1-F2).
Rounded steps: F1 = 4.2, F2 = 47.5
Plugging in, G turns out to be 43.3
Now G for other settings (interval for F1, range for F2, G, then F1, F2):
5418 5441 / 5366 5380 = 40.2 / 6.9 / 47.1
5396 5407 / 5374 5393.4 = 40.1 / 8.8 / 48.8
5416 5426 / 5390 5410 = 38.2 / 5.5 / 43.8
